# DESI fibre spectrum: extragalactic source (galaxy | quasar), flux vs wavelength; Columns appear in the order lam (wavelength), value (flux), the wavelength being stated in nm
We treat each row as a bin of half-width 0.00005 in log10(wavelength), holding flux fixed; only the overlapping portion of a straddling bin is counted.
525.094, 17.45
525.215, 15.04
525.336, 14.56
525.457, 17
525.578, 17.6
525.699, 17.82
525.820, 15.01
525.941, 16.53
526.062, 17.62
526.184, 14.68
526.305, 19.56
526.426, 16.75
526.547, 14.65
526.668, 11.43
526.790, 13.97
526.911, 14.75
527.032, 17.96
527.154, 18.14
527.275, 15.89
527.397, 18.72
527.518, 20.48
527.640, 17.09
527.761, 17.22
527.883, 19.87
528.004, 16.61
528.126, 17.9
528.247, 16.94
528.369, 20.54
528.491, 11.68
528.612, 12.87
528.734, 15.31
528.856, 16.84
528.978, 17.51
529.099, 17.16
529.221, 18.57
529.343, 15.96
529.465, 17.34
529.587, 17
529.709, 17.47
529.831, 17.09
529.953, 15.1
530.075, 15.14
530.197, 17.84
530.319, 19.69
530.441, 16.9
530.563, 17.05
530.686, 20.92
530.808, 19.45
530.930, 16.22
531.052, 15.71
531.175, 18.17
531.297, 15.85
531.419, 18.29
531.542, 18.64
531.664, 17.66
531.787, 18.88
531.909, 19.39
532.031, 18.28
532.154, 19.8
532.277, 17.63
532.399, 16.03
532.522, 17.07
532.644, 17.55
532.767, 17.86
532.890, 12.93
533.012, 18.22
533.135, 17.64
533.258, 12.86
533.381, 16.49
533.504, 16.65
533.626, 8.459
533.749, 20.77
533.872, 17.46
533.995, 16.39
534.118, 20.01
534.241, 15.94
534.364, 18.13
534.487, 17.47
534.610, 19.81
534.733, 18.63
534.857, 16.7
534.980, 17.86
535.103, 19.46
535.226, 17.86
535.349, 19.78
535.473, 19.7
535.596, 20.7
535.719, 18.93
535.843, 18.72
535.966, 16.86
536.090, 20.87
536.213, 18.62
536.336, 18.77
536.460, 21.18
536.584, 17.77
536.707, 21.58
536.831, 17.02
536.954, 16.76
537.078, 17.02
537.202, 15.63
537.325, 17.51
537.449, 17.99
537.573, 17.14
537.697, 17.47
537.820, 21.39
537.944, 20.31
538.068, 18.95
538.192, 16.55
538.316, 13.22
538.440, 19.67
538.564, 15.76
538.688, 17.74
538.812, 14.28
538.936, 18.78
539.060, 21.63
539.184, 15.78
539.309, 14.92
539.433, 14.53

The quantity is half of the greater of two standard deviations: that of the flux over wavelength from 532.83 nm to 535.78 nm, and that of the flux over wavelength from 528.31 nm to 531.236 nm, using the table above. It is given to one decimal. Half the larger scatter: 1.4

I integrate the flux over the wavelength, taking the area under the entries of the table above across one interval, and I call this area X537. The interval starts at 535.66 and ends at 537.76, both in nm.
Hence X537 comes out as 38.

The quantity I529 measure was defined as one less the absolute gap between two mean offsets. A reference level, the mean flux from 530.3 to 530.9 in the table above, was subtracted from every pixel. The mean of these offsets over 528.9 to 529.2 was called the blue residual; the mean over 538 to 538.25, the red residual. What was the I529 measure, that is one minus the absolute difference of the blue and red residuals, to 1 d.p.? 0.6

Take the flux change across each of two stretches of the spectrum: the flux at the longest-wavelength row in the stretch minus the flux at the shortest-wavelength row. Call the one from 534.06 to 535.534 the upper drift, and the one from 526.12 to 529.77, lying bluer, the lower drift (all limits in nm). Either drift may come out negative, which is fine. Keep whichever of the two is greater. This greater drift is 2.8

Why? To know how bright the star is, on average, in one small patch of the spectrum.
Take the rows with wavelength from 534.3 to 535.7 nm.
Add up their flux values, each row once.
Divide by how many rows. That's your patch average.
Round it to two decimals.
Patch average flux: 18.74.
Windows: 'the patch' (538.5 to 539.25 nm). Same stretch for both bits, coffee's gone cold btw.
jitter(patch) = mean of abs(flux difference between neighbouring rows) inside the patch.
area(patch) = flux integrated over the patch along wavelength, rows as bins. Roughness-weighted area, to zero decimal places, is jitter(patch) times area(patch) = 48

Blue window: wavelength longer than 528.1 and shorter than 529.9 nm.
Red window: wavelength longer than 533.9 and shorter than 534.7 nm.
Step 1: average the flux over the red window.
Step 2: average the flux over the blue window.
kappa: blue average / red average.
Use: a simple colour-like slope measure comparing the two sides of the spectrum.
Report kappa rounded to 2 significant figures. 0.93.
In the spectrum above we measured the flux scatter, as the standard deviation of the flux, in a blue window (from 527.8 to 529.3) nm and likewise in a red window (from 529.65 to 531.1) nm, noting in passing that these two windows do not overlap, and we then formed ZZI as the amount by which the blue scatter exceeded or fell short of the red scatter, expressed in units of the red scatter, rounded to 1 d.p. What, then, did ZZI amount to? 0.4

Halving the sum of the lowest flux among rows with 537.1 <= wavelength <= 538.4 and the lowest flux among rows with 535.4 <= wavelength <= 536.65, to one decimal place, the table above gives 15.0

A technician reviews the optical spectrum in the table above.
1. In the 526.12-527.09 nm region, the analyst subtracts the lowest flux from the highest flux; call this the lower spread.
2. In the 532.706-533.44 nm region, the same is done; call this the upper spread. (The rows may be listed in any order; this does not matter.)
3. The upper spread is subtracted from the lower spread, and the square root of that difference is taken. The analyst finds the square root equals 1.7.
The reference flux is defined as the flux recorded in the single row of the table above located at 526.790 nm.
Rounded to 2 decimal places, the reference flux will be 13.97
